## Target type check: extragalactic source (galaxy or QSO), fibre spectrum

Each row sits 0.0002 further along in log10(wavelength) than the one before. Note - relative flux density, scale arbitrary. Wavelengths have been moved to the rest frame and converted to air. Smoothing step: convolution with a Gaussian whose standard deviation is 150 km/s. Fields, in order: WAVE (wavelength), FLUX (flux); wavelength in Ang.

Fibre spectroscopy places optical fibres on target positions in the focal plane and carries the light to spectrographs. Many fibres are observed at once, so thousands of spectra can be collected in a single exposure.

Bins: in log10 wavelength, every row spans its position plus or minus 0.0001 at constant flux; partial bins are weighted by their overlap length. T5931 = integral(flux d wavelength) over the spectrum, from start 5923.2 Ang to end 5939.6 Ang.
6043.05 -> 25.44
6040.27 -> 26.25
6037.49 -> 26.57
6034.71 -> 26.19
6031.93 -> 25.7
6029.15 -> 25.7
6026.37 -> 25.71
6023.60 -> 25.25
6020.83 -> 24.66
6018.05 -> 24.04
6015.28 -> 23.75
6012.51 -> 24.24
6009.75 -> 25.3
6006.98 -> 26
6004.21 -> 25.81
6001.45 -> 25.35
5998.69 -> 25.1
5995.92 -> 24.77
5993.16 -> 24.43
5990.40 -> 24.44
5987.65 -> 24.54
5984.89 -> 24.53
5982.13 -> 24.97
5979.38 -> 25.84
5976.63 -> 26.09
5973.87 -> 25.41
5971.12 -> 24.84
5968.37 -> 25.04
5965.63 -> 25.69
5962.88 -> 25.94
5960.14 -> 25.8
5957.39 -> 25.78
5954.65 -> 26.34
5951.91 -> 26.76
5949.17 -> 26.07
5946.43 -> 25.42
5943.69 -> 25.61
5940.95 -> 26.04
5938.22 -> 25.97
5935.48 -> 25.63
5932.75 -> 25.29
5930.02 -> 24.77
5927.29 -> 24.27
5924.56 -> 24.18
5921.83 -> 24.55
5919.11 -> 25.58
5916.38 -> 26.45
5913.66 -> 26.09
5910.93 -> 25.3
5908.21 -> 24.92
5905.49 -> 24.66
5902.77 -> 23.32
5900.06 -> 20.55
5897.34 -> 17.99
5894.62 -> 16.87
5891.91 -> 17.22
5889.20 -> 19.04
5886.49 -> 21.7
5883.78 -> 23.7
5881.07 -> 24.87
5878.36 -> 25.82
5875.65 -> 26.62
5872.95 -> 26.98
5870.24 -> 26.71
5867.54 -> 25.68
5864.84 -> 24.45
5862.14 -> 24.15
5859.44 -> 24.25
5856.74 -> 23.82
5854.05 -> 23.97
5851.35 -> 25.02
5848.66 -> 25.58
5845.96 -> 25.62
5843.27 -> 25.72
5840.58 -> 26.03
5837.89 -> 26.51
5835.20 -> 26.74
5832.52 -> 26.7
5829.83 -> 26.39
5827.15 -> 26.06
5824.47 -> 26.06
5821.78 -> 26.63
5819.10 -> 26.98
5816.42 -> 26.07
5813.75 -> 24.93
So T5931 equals 410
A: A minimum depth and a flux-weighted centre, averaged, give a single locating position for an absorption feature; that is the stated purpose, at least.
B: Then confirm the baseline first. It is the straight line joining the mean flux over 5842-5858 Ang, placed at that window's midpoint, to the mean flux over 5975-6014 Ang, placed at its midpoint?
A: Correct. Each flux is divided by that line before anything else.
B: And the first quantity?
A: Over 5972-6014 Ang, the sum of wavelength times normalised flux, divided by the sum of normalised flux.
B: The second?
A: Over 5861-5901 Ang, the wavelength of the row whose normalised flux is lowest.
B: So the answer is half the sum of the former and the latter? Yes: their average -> 5943.9 Ang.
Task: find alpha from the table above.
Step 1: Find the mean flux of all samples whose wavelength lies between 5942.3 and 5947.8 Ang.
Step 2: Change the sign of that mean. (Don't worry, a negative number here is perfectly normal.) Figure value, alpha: -25.5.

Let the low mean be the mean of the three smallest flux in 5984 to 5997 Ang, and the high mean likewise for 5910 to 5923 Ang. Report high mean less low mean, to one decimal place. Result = 0.7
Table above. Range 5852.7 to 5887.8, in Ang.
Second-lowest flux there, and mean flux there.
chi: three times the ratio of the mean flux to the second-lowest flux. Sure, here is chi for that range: 3.14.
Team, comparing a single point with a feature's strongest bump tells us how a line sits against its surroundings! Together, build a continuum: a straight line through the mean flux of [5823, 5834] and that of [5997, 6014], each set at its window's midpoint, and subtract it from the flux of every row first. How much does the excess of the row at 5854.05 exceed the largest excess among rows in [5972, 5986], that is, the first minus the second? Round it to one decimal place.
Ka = -2.8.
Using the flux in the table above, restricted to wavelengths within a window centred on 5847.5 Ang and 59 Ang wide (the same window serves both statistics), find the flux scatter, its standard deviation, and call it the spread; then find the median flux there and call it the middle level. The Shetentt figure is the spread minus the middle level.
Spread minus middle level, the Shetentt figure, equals -25.0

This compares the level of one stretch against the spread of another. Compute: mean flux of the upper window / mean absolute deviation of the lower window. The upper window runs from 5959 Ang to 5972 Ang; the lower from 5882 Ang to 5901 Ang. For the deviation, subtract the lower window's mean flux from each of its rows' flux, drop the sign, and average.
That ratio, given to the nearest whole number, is 12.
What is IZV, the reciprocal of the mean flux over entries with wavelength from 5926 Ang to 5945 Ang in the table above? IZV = 0.0394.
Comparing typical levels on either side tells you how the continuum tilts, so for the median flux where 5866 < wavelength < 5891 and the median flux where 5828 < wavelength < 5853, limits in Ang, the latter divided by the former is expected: 1.01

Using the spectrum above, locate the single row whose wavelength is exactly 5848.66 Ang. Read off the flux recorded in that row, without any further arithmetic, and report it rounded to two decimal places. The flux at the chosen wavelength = 25.58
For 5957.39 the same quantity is 25.78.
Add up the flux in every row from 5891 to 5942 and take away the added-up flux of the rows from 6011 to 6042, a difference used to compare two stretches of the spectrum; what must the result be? 172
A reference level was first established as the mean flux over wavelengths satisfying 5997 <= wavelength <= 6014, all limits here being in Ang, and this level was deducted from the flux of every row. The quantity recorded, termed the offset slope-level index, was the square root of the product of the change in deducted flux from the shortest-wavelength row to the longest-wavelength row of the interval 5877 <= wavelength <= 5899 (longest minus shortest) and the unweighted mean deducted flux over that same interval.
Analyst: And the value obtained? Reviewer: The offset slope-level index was 5.9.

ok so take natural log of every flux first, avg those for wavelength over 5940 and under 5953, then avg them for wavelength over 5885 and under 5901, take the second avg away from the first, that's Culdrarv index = 0.32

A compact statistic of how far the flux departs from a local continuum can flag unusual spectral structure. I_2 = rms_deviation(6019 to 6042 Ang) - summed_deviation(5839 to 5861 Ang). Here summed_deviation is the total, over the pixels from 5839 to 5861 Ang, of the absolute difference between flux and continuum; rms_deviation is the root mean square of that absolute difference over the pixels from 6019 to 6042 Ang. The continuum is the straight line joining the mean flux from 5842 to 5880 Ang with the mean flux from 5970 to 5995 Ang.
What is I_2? -4.7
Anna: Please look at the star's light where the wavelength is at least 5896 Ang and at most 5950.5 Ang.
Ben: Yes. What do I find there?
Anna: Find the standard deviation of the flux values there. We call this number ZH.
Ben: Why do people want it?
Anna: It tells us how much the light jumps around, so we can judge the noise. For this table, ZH 2.0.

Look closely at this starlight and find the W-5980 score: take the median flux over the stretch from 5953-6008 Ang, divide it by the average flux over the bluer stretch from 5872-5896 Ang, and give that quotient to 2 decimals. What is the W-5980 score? 1.13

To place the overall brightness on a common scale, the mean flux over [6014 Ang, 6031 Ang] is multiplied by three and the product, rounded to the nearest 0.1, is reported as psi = 74.6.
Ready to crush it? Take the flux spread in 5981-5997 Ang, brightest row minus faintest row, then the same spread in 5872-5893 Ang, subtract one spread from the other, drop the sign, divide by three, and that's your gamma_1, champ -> 3.07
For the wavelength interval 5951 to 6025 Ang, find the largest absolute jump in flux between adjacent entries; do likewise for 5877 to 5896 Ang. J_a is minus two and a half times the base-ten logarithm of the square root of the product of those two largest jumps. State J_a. -0.56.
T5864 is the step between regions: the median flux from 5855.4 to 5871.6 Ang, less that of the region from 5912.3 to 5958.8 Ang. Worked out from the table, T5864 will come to -1.3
